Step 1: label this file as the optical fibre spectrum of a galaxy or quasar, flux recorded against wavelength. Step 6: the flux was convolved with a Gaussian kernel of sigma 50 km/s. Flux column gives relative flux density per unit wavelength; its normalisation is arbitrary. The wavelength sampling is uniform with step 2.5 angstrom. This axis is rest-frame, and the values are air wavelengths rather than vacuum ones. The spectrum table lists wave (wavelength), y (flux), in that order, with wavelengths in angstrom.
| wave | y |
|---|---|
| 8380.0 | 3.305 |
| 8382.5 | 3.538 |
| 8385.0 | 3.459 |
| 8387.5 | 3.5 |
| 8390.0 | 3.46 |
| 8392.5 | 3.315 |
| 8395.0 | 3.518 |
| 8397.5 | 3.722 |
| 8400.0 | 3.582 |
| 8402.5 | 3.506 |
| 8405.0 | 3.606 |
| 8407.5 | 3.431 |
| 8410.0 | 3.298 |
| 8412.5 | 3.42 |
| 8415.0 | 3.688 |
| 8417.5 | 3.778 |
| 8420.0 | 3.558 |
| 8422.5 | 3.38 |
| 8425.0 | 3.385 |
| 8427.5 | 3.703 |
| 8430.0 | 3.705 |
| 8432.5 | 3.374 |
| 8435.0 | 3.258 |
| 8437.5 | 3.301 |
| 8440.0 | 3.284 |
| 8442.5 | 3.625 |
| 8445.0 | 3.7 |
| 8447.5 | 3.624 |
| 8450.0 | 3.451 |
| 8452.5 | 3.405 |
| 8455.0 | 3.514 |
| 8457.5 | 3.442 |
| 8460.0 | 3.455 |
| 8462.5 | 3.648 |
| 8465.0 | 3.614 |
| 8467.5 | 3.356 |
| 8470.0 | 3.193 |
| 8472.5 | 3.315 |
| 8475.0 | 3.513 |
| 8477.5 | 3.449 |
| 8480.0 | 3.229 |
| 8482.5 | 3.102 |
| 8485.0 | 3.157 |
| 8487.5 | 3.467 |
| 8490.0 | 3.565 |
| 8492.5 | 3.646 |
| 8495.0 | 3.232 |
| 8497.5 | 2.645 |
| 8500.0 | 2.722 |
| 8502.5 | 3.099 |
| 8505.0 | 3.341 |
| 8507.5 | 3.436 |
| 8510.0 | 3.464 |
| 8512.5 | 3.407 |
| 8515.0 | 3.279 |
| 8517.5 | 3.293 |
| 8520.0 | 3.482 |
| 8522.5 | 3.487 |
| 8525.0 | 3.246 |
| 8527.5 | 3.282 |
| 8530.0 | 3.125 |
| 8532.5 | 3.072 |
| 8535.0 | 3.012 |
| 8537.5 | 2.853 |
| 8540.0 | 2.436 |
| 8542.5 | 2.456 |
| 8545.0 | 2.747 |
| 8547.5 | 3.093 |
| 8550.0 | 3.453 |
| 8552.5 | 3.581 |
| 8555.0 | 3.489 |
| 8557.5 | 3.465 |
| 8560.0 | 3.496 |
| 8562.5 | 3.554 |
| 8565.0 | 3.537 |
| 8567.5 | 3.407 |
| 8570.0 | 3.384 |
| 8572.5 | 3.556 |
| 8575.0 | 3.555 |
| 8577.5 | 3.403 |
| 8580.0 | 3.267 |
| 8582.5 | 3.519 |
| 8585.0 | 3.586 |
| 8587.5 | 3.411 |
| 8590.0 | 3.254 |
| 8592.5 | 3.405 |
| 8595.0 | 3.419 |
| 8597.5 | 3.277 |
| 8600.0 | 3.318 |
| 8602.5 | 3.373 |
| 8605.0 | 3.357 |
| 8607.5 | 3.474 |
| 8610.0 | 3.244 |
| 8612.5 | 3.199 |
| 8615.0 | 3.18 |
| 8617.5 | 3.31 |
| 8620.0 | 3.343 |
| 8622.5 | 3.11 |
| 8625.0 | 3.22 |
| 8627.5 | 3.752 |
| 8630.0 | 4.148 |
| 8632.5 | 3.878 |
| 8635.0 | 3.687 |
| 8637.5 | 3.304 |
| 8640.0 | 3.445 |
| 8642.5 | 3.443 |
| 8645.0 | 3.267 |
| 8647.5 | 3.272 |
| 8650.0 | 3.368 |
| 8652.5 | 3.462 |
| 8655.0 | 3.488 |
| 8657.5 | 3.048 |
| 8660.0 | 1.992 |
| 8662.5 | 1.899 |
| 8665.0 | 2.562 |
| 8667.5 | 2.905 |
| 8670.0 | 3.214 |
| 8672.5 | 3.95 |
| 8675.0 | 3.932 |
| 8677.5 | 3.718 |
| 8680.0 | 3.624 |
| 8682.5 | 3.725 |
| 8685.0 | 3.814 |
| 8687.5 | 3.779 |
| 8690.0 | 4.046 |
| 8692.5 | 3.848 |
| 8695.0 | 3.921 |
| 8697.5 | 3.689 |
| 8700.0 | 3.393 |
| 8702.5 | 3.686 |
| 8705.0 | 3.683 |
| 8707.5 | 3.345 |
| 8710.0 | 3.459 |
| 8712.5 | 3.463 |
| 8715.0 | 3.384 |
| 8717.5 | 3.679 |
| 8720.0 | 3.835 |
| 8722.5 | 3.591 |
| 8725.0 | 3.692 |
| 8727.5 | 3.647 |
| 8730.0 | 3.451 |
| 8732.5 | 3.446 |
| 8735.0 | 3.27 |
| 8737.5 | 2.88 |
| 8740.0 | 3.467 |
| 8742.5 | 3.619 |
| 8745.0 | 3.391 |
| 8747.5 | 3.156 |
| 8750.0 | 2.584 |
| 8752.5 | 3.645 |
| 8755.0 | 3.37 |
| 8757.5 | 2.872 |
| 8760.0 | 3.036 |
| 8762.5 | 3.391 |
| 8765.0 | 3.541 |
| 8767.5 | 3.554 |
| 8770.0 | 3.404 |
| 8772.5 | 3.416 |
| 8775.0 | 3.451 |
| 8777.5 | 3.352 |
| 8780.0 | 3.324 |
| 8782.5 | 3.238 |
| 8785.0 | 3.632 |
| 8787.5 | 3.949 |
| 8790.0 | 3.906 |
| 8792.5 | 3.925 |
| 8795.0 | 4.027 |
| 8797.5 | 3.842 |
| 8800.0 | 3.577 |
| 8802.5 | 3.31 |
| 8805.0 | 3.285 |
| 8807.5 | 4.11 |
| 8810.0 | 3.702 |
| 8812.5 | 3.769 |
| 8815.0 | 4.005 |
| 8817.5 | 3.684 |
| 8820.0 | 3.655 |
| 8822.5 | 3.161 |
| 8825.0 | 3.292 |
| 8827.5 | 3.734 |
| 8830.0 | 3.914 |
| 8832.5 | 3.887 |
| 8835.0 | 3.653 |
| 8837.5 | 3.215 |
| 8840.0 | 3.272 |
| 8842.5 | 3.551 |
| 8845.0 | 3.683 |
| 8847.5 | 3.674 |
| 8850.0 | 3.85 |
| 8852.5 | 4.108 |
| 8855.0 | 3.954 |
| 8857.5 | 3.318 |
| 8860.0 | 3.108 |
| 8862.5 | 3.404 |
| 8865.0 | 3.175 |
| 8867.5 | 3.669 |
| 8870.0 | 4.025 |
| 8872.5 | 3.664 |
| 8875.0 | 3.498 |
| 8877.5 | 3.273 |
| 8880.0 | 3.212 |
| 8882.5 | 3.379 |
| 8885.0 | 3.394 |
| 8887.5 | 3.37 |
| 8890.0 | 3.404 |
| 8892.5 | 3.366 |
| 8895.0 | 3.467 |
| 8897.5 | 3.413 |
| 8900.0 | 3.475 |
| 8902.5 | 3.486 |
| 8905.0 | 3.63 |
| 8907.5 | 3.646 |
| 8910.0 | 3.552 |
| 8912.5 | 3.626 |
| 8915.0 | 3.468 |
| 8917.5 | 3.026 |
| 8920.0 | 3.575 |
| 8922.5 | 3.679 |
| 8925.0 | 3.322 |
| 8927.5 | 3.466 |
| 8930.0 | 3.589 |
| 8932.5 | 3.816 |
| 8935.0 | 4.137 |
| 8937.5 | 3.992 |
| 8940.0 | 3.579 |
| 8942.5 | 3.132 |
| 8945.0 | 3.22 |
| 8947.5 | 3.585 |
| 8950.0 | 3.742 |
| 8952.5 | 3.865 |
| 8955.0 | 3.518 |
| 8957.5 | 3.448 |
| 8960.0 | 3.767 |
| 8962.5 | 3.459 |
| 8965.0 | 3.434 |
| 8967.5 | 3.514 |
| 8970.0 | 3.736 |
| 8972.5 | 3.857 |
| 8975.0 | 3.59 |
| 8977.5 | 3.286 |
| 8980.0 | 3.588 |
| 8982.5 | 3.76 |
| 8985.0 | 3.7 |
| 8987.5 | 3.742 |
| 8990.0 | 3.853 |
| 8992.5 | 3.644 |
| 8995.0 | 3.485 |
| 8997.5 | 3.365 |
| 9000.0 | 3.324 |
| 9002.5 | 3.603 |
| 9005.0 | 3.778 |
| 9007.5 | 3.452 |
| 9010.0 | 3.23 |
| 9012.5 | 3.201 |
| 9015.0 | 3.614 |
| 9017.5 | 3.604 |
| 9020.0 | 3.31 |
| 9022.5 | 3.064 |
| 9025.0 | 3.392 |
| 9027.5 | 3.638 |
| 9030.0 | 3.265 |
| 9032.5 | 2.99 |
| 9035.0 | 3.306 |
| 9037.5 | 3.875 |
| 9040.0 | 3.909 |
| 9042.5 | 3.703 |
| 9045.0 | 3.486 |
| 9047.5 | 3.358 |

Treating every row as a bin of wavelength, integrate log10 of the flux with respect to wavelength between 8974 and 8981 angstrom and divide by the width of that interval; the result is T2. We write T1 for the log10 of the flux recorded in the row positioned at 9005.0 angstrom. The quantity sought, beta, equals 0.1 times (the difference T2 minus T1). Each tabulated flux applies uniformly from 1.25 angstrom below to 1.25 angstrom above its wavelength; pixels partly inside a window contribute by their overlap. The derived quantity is -0.004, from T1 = 0.58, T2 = 0.541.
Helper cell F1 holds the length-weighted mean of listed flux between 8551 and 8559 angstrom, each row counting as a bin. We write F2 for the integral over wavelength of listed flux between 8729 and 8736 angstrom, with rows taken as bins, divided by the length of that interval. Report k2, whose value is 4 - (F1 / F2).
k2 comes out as 2.97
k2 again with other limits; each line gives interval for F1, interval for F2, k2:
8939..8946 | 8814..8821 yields 3.13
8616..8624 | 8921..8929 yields 3.07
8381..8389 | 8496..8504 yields 2.78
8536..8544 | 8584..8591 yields 3.24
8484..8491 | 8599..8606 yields 2.99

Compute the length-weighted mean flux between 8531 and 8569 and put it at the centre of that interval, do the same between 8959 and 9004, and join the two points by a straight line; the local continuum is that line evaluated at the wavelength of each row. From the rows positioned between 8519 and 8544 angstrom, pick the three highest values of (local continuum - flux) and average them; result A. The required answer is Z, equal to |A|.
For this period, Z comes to 0.59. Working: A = 0.59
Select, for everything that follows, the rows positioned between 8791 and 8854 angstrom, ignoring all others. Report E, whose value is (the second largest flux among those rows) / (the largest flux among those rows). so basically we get 1.000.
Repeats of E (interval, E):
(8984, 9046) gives 0.991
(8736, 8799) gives 0.981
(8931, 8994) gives 0.965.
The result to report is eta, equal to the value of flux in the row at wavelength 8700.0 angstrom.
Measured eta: 3.393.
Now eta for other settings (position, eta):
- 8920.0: 3.575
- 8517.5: 3.293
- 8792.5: 3.925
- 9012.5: 3.201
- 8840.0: 3.272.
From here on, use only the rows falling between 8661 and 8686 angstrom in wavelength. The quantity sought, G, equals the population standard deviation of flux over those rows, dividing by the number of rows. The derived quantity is 0.65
